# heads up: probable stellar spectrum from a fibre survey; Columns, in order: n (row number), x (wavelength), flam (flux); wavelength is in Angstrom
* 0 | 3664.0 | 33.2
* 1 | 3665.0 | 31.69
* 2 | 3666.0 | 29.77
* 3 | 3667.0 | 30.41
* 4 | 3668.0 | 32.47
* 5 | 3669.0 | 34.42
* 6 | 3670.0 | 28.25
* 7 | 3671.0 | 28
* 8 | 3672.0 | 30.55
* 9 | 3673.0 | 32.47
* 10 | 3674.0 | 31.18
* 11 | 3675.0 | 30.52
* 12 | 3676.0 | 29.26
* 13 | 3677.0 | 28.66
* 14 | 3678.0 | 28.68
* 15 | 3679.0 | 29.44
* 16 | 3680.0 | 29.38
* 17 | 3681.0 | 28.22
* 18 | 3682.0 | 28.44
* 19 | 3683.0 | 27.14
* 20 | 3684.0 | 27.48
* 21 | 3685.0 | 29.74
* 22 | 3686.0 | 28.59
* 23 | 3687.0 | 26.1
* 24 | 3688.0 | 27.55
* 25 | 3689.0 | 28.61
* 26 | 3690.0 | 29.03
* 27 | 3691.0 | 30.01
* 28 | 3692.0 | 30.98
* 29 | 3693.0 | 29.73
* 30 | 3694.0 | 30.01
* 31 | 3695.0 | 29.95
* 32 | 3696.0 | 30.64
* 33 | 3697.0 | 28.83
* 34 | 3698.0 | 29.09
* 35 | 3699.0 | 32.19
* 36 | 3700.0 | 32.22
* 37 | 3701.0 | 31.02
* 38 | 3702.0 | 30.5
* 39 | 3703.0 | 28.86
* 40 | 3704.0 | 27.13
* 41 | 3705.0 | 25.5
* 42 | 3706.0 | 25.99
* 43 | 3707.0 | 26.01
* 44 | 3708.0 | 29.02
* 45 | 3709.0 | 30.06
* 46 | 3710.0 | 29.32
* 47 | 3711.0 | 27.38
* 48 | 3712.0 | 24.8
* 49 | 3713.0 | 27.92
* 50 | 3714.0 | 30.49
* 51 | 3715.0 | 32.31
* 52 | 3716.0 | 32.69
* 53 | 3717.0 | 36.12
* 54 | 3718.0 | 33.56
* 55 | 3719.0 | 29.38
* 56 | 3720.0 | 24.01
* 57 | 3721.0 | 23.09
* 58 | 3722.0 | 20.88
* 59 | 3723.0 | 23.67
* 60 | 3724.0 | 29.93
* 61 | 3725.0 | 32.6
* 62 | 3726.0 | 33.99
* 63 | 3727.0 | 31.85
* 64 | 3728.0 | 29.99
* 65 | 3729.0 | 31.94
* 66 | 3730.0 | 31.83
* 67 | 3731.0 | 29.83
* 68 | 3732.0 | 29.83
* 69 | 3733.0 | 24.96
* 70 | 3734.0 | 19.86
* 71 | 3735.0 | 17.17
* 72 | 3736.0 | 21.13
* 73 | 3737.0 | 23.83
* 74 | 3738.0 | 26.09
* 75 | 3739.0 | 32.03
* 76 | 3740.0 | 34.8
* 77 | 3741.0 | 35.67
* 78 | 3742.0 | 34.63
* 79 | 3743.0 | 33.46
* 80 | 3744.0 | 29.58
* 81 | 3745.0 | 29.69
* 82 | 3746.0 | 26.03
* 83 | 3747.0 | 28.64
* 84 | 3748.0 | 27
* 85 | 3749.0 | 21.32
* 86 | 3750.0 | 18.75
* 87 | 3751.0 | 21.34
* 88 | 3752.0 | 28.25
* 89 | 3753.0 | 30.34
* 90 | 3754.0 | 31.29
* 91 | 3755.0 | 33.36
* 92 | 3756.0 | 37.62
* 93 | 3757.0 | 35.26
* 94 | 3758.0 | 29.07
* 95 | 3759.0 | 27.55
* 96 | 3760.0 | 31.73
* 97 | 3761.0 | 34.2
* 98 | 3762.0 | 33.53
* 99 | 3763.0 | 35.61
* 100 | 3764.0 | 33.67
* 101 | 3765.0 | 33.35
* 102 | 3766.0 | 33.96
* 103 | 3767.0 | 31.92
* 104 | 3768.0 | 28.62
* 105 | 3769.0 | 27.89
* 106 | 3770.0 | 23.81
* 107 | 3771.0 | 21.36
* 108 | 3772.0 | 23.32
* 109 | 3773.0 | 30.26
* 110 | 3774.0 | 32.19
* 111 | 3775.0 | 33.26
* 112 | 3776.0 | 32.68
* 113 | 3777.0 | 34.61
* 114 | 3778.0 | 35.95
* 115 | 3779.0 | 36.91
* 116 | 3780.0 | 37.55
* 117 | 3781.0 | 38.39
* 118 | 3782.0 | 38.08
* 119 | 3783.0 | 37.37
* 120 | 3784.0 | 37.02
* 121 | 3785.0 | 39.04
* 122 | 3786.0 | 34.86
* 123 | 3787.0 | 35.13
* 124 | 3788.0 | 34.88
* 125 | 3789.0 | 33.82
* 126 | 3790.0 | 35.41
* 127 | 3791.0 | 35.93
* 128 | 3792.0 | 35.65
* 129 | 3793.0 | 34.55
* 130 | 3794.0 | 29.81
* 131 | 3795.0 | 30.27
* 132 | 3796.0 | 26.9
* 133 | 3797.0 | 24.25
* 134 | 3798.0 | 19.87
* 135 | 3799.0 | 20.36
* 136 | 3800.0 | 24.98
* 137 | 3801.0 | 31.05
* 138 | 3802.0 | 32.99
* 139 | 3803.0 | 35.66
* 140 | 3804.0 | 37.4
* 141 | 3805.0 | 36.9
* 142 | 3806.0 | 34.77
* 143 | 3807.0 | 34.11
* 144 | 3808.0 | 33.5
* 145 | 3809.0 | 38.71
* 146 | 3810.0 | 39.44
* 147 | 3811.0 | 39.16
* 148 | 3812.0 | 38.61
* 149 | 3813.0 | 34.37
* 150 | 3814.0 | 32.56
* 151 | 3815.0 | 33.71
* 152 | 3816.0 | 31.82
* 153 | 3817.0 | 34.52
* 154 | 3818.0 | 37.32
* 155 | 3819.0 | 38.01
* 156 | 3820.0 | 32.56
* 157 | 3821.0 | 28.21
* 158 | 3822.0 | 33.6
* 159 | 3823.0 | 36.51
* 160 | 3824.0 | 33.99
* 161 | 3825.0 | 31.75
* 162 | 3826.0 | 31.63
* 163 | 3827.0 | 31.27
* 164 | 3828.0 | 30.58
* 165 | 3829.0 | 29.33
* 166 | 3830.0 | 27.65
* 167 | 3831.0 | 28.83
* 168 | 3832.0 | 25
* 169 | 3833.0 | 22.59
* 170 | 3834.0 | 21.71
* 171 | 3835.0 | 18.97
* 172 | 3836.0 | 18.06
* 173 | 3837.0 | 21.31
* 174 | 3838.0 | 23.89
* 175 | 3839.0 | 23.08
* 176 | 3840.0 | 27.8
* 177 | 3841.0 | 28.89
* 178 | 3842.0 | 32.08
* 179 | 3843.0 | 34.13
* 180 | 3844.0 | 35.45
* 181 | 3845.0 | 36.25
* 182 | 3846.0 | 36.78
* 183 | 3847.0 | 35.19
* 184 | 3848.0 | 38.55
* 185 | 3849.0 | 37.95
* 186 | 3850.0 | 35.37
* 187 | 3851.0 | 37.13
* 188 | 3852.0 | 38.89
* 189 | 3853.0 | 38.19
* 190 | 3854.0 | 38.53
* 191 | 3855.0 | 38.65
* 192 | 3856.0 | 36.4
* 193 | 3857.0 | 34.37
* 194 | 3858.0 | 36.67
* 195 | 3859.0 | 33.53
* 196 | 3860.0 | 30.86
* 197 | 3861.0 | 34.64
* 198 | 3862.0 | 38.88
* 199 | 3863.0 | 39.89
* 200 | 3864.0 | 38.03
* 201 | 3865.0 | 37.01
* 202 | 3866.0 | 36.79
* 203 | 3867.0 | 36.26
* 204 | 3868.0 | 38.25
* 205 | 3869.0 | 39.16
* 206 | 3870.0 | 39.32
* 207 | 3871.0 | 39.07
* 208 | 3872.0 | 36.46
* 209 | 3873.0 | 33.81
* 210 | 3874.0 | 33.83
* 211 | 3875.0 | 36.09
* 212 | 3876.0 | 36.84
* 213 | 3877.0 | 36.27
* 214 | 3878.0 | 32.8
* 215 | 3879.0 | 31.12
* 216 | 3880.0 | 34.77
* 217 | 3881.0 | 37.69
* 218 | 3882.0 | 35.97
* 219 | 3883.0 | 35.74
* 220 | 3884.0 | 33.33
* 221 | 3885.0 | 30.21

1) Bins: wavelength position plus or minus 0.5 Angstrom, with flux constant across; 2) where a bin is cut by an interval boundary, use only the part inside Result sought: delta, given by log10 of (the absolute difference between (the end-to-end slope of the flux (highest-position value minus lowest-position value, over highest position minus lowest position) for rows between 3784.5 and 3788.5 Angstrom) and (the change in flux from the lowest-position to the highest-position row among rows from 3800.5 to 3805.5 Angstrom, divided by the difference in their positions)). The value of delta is 0.5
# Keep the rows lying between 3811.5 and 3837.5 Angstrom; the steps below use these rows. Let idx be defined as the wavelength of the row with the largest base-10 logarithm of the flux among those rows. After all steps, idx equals 3812.0 Angstrom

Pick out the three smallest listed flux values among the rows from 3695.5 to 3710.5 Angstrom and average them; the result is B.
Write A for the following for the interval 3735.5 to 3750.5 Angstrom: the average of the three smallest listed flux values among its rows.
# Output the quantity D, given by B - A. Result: 5.4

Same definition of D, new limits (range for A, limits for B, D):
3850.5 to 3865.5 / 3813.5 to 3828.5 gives -2.9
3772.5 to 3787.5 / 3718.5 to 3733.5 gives -9.2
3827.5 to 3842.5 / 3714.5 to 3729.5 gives 3.1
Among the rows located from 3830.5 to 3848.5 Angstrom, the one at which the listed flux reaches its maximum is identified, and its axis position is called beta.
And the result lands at 3848.0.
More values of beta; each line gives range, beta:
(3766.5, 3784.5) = 3781.0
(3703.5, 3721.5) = 3717.0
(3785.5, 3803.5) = 3791.0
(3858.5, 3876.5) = 3863.0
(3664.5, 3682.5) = 3669.0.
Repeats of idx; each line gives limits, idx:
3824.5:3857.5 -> 3852.0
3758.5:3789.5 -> 3785.0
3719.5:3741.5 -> 3741.0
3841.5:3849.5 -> 3848.0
